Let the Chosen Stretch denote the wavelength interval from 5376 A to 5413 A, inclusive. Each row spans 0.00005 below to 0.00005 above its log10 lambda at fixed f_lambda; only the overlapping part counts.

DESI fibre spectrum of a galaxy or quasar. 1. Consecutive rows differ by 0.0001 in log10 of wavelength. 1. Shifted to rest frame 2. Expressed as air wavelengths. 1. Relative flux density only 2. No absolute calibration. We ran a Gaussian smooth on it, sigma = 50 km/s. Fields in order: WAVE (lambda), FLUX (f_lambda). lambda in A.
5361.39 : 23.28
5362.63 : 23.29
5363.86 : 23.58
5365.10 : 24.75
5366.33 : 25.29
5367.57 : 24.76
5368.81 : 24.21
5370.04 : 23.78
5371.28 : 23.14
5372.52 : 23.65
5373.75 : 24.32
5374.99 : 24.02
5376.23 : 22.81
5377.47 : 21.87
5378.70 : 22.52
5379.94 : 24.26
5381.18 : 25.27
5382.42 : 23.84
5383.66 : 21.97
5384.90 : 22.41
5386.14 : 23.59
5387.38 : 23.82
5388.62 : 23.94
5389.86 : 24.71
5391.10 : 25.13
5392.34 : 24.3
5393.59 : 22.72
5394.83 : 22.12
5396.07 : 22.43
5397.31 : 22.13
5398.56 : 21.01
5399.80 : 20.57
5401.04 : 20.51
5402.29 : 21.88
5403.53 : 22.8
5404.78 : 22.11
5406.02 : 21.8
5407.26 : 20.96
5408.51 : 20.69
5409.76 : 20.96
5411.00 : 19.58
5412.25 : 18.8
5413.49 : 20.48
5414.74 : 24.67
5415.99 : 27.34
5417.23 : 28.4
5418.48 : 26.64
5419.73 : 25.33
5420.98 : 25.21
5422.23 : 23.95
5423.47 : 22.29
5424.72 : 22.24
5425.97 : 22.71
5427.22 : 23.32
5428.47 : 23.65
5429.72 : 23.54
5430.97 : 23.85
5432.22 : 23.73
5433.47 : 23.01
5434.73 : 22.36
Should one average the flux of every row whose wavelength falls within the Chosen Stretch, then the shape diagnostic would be 22.4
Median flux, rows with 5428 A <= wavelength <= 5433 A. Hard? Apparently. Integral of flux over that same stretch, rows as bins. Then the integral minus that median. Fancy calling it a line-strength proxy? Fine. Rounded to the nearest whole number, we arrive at 95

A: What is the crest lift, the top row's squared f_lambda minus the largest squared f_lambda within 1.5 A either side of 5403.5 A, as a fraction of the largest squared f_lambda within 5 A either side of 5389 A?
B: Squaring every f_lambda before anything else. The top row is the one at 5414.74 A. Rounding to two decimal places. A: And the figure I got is 0.14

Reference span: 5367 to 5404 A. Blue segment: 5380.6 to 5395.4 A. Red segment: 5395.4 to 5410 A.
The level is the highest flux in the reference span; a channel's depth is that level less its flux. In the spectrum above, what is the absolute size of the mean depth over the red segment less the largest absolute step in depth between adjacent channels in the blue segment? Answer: 1.9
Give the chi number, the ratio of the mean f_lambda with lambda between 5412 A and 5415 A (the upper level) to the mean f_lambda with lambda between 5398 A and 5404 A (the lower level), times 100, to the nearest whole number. 100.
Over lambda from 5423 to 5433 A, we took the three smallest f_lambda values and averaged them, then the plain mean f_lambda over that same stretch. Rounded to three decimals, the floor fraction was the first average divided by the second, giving 0.967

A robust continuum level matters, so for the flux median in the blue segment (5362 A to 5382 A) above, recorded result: 23.9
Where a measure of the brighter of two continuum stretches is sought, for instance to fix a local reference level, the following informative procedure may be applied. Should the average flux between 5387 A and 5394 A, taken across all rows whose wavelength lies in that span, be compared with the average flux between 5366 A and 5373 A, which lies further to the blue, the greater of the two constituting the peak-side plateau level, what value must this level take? 24.14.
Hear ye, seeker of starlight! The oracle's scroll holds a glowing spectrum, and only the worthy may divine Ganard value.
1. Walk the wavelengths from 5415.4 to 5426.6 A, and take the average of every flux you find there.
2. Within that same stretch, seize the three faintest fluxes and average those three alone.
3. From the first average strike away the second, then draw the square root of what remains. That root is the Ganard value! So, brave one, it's 1.6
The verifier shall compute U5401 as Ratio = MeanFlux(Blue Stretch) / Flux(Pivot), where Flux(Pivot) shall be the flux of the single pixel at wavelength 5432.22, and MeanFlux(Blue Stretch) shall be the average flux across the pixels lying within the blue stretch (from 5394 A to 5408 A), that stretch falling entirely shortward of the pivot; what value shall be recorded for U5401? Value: 0.91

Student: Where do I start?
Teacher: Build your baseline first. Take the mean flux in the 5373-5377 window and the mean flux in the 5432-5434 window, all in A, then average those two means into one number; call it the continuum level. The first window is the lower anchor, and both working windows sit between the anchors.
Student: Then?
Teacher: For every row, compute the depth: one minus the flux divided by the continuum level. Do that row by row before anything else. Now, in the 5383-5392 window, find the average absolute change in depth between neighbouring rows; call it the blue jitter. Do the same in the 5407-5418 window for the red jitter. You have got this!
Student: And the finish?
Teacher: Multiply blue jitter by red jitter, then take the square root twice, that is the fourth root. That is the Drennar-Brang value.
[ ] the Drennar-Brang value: 0.196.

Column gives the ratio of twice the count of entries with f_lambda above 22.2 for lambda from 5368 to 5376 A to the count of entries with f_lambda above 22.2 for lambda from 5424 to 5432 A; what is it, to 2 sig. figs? 2.0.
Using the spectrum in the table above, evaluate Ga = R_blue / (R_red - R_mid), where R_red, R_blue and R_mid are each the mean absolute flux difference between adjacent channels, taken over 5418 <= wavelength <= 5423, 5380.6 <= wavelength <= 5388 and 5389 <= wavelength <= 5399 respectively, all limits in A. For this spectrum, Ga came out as 6.5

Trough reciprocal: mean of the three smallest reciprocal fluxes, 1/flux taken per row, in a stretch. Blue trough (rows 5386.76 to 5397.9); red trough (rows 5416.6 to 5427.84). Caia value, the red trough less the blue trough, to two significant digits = -0.0031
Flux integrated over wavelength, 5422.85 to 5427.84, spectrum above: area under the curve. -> 113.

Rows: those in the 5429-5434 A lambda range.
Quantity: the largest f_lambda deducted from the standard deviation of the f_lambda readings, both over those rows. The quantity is -23.5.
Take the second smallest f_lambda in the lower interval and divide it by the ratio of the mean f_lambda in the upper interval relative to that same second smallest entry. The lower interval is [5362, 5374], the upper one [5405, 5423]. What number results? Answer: 23.4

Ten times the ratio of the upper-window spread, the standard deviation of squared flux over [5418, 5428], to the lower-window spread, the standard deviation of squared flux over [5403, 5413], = 14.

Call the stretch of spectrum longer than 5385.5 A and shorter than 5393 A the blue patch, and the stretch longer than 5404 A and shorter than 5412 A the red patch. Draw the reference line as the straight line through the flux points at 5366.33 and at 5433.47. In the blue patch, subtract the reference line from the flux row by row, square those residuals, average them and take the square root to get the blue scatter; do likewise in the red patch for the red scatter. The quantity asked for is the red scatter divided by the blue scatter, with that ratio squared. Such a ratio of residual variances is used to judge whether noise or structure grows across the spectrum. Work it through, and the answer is 21.0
